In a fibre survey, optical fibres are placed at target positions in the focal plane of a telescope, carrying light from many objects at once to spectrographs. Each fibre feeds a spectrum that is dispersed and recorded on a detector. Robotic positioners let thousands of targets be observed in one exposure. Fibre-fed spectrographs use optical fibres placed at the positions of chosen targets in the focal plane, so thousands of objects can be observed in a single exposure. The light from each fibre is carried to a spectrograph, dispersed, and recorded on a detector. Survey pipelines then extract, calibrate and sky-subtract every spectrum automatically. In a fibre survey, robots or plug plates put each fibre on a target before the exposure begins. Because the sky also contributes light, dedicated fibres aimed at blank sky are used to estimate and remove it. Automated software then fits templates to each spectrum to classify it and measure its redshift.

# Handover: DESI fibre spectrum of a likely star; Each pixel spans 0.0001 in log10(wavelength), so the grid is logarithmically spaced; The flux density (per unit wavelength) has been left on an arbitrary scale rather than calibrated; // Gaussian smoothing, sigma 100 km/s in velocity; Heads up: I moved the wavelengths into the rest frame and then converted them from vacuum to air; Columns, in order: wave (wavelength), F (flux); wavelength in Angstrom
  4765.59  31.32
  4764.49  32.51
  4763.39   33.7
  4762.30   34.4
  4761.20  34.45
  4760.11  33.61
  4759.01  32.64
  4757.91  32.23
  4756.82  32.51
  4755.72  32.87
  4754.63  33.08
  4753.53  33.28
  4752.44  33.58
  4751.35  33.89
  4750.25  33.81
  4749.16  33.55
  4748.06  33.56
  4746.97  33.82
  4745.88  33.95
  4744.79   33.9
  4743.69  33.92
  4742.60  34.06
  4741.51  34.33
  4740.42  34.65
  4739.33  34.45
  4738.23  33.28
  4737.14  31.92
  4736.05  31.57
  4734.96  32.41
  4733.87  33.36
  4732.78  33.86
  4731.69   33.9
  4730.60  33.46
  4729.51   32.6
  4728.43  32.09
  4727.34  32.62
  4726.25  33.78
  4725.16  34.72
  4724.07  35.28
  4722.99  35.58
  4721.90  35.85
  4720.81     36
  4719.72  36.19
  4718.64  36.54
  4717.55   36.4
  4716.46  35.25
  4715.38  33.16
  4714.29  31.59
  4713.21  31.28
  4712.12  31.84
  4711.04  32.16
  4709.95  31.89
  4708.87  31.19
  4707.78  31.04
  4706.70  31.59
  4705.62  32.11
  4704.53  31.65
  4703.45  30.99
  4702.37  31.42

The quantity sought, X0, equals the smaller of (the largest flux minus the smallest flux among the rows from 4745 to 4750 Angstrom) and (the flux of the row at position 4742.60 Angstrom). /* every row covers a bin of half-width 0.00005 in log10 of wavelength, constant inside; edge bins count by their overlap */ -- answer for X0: 0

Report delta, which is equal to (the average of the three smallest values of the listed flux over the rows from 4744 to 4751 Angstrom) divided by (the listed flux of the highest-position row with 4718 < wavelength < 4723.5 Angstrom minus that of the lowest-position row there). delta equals -35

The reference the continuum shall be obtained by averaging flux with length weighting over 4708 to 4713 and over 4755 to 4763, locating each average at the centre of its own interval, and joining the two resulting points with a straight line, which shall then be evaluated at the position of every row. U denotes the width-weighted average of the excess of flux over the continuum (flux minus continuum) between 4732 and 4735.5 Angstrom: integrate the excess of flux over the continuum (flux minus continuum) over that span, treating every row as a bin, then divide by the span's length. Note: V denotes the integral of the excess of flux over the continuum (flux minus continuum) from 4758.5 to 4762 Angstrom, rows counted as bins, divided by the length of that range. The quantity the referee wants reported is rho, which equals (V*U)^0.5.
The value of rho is 0.51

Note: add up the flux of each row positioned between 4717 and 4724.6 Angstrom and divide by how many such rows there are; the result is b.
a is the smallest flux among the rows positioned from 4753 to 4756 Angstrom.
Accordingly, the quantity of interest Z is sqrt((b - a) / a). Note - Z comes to 0.31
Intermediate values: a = 32.87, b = 36.0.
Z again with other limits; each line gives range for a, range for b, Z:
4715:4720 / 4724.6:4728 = 0.13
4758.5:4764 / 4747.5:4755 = 0.17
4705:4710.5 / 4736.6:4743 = 0.30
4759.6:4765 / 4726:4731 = 0.11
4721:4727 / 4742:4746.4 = 0.07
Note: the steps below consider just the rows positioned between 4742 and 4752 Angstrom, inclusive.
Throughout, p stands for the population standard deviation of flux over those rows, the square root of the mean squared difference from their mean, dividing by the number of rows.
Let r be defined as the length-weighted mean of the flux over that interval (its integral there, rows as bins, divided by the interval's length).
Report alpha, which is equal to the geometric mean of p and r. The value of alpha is 2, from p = 0.2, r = 33.8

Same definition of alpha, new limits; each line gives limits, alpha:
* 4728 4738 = 5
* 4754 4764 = 5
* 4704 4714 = 3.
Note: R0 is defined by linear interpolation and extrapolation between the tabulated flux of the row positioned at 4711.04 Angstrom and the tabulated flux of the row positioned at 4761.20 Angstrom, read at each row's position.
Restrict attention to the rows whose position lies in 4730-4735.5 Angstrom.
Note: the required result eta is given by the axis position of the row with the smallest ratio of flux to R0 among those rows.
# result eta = 4734.96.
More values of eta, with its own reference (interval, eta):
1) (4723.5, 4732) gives 4728.43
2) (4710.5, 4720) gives 4713.21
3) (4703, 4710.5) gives 4707.78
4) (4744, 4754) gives 4753.53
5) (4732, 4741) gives 4736.05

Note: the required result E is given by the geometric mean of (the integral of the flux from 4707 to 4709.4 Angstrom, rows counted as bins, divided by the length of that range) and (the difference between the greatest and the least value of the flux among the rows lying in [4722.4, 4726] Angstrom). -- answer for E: 5.2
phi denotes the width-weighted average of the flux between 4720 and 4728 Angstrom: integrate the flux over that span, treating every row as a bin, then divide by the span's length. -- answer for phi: 34.80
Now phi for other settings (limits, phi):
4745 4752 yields 33.79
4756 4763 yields 33.31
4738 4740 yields 33.88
